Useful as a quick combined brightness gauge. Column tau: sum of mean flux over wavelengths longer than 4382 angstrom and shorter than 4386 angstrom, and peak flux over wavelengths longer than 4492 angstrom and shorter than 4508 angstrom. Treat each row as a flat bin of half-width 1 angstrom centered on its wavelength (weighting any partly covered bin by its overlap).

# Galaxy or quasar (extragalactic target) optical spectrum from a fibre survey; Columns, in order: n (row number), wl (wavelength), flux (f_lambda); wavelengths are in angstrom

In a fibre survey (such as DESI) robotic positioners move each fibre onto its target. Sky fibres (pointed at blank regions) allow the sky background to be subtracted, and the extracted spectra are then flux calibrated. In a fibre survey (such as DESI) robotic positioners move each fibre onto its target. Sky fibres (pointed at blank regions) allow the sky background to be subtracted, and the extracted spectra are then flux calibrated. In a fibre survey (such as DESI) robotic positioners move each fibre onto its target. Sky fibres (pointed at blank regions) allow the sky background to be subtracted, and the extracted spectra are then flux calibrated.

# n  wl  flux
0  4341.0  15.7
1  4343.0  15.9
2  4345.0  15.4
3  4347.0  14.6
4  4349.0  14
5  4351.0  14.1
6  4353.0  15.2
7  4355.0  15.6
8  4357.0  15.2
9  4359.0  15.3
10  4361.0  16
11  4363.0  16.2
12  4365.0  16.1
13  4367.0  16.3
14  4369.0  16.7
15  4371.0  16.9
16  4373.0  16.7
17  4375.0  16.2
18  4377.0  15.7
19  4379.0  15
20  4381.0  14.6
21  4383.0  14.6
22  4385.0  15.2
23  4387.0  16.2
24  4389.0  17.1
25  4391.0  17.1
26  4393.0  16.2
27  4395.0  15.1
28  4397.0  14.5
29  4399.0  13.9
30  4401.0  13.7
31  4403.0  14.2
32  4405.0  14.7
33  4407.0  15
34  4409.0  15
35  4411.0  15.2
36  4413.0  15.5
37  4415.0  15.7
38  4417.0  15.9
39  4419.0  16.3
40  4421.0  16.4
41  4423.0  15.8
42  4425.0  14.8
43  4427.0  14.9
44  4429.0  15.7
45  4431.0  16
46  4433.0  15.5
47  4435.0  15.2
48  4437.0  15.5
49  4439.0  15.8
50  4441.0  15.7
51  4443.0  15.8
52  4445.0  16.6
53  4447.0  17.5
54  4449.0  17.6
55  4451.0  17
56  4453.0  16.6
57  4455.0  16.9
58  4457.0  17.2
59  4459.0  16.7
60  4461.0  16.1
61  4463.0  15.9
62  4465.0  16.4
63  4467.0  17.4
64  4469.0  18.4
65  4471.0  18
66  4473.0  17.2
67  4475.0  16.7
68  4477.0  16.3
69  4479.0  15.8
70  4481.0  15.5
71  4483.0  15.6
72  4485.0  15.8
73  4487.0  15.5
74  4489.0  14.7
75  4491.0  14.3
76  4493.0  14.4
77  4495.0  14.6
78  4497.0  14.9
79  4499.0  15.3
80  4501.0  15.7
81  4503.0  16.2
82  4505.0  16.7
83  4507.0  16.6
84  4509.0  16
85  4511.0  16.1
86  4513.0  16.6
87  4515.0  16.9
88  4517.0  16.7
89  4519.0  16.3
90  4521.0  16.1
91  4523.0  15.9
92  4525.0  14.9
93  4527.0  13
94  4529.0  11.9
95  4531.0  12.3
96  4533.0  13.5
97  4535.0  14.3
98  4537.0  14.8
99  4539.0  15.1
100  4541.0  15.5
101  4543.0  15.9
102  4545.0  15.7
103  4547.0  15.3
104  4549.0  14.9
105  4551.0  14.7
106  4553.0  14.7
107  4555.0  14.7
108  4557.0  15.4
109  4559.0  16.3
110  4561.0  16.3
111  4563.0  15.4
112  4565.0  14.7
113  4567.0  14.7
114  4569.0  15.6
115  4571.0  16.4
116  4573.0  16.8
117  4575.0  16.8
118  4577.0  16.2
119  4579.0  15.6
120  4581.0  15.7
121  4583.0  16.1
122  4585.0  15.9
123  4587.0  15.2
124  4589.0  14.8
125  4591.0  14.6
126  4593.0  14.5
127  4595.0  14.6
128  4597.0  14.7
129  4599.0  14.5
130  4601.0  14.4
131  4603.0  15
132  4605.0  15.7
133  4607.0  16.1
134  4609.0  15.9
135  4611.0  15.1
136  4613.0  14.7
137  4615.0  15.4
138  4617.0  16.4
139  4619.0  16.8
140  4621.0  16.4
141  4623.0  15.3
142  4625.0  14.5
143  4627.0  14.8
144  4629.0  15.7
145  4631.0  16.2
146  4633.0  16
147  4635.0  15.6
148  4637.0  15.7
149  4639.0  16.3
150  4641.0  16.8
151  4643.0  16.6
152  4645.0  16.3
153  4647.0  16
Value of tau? 31.6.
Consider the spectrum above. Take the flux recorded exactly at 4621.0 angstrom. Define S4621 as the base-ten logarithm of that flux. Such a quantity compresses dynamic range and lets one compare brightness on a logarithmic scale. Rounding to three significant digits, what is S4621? 1.21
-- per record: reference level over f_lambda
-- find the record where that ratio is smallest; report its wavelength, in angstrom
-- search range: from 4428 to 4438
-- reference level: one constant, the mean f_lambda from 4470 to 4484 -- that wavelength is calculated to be 4431.0 angstrom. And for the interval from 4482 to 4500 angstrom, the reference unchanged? 4485.0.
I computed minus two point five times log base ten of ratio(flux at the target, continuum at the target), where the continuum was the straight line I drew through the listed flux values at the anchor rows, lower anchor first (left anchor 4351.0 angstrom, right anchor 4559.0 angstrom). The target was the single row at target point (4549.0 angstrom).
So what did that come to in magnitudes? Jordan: 0.09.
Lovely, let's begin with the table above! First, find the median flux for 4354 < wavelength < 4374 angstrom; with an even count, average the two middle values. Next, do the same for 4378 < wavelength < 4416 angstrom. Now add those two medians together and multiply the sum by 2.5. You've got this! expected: 77.9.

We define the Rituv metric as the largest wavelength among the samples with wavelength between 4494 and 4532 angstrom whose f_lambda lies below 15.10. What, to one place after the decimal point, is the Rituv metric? 4531.0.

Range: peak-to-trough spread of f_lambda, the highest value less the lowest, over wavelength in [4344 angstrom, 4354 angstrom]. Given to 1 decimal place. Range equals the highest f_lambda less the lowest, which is 1.4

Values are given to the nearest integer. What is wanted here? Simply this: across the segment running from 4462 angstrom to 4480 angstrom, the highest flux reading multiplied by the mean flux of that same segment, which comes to 311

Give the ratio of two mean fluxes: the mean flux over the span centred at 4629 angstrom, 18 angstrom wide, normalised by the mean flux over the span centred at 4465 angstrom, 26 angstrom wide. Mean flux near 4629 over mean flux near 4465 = 0.92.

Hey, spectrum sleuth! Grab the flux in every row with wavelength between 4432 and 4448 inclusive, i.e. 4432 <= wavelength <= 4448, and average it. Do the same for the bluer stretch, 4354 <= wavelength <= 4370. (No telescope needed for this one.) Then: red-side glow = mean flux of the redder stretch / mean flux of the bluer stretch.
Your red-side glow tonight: 1.00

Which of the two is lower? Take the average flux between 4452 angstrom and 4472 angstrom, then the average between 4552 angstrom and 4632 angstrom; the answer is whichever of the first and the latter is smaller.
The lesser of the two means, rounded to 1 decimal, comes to 15.5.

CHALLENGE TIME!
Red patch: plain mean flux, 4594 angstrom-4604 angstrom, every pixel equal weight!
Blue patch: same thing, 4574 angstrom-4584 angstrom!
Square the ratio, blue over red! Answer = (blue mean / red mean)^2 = 1.21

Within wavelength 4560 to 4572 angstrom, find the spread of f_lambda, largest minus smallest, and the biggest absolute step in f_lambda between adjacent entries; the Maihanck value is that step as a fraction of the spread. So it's 0.53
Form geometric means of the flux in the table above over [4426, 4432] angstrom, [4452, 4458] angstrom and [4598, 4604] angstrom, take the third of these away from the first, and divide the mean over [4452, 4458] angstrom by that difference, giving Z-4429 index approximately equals 19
